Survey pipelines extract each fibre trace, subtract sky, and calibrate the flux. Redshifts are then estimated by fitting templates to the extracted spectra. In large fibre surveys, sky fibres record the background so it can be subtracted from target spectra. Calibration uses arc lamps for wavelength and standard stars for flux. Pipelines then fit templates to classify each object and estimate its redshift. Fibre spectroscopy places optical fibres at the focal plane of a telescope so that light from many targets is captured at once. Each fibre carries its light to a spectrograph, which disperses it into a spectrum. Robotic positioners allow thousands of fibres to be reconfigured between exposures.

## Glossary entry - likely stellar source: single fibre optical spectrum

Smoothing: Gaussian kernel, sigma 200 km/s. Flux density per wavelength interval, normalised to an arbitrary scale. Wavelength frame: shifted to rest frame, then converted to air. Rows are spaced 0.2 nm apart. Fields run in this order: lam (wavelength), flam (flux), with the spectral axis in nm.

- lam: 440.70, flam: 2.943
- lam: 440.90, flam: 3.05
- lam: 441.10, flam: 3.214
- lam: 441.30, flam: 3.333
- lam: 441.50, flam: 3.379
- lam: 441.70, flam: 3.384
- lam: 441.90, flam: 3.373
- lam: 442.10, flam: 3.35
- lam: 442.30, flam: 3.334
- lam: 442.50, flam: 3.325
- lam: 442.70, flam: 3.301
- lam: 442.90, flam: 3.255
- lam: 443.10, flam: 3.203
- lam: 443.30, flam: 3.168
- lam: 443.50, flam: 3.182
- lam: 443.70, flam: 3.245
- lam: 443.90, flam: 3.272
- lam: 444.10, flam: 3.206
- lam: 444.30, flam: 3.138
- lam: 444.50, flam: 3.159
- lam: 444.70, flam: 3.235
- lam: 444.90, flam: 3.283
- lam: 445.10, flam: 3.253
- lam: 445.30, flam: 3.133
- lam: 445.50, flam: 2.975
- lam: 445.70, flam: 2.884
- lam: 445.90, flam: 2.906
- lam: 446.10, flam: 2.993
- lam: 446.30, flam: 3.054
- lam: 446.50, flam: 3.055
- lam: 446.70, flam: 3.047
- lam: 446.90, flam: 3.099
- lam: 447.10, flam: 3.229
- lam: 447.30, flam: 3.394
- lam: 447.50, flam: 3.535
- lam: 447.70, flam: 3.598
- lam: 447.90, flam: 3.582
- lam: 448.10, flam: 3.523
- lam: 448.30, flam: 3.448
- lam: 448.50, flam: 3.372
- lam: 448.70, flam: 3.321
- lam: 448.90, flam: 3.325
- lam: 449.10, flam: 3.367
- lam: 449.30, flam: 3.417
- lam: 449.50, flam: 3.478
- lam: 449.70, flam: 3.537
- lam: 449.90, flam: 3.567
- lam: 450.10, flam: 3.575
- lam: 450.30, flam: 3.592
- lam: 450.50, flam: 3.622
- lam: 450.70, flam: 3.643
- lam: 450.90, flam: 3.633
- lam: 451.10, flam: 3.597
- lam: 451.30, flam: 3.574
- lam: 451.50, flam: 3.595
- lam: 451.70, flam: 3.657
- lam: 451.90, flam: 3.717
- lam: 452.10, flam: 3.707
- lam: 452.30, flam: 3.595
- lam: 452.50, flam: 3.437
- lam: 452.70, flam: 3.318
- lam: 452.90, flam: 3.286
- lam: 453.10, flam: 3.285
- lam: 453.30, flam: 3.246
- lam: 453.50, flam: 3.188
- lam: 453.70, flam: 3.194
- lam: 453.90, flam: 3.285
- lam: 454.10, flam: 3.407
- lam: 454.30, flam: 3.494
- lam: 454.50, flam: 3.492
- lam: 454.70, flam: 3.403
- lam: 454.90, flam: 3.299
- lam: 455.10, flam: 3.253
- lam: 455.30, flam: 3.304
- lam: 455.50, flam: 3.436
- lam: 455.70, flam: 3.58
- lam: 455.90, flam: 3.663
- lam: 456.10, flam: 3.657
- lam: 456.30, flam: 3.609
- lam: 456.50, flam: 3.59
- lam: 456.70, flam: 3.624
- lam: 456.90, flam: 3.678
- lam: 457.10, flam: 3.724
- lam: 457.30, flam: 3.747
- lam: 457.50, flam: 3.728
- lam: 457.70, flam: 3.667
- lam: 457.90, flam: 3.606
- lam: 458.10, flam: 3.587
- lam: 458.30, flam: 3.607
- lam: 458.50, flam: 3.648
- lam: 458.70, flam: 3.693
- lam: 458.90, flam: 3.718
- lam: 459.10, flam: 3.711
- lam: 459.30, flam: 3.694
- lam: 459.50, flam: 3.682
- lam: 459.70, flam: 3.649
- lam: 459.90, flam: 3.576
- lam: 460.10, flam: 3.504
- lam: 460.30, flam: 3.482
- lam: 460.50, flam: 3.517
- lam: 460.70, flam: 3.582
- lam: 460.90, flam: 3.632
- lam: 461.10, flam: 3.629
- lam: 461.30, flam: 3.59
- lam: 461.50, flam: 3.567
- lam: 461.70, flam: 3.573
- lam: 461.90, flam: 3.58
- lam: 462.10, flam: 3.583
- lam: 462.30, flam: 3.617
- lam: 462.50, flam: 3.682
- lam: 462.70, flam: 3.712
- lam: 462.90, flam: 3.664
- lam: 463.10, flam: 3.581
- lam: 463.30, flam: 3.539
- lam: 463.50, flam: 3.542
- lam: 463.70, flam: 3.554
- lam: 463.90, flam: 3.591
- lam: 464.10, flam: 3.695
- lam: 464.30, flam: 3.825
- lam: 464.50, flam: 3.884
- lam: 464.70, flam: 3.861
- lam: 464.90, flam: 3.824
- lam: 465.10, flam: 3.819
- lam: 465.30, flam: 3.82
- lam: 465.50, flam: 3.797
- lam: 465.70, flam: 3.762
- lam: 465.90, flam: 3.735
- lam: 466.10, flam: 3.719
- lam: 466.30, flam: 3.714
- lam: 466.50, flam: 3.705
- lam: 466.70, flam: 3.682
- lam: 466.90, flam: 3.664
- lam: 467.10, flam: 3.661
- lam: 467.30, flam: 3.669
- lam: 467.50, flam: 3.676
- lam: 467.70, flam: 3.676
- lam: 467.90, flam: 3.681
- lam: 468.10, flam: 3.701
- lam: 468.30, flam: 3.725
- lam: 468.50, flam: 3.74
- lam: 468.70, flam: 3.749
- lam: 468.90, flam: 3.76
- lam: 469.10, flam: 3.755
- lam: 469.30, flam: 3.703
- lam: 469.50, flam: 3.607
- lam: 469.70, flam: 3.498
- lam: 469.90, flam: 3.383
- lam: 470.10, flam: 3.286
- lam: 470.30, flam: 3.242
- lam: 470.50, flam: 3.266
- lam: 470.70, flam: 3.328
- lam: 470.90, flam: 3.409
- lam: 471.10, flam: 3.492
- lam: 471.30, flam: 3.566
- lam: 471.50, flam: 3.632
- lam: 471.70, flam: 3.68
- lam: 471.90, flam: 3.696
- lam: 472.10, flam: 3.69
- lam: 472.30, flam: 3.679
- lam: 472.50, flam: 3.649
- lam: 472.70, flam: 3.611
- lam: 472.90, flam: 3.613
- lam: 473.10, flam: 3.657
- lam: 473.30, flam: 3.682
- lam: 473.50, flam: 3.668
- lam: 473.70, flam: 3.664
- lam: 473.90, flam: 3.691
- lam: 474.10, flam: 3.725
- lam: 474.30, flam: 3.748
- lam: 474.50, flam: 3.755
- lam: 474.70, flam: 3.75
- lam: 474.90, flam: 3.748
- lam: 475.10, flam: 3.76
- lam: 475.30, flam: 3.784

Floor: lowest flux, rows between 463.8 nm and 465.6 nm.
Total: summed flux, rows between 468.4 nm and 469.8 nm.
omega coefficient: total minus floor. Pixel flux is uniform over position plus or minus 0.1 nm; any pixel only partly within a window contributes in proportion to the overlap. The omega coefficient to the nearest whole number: 22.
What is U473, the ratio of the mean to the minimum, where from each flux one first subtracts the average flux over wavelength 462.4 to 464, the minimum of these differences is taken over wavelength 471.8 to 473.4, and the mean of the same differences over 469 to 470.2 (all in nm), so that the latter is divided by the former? -24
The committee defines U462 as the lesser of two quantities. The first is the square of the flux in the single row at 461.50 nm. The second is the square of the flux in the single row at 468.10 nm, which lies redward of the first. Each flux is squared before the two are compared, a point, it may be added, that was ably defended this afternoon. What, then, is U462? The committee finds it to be 12.7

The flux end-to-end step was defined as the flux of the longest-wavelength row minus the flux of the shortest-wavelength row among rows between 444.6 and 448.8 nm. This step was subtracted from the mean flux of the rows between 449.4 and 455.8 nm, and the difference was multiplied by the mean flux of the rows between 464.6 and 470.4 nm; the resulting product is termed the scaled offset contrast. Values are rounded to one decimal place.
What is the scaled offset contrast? 12.4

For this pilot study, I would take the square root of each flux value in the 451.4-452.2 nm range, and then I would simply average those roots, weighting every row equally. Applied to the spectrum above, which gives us 1.92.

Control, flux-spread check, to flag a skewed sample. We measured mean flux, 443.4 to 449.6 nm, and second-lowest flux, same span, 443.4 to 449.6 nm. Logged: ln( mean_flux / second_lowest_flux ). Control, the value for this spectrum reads 0.111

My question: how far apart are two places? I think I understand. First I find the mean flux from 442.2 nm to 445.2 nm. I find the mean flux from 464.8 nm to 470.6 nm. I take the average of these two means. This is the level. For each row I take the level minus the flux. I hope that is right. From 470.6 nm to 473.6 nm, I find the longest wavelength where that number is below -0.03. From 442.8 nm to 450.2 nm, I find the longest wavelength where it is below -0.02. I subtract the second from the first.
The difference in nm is 23.40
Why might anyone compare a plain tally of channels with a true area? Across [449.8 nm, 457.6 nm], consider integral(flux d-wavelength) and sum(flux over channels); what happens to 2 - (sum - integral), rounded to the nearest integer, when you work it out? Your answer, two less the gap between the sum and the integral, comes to -108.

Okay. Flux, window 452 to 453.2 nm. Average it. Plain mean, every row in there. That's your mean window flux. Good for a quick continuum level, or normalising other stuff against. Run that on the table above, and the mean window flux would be 3.44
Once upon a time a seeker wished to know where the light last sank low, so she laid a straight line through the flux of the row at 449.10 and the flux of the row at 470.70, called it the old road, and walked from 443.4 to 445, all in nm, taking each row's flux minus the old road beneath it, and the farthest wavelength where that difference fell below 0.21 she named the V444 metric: 444.90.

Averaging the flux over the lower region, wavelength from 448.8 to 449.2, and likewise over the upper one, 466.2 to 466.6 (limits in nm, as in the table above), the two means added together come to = 7.06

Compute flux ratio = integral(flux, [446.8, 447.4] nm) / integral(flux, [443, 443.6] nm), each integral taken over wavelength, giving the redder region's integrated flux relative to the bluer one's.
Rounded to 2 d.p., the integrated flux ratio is 1.02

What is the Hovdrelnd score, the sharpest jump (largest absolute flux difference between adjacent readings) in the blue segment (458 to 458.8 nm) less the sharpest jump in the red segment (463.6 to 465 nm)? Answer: -0.085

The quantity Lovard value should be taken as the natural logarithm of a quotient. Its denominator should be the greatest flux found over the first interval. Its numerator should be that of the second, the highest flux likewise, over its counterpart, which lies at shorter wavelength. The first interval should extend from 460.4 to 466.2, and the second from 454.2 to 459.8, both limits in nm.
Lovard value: -0.036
